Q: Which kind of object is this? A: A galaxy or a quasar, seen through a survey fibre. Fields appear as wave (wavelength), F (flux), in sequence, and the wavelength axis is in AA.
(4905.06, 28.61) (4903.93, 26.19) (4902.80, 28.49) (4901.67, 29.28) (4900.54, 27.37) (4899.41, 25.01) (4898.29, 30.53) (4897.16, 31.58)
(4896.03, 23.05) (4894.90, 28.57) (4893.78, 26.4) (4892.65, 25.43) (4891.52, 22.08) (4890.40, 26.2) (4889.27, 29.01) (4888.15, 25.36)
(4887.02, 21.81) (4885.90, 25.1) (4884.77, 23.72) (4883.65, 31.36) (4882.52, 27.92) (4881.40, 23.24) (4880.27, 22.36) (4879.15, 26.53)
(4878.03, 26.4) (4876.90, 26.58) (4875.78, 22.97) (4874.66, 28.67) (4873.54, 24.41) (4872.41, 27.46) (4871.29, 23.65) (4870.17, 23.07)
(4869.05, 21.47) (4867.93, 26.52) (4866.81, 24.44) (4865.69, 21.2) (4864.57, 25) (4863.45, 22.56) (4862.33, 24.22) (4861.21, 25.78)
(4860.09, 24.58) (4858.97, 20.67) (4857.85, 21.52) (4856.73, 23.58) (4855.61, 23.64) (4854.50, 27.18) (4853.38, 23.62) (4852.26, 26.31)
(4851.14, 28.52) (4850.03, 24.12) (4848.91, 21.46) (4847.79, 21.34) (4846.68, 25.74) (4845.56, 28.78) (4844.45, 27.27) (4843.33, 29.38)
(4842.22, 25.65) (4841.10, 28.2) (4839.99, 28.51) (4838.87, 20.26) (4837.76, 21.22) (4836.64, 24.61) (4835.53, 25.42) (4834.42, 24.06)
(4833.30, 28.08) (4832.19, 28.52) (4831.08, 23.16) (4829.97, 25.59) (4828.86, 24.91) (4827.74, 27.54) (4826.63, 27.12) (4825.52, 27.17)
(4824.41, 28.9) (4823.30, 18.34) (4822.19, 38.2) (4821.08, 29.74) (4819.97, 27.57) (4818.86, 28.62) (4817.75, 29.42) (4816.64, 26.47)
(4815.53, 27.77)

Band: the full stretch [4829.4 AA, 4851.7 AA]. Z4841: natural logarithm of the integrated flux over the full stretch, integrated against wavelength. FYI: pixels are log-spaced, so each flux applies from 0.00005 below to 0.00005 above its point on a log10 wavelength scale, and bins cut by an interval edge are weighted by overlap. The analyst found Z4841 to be 6.34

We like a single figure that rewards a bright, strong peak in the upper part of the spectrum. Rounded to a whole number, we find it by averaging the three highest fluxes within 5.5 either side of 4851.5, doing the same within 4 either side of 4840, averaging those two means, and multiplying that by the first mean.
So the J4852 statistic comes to 766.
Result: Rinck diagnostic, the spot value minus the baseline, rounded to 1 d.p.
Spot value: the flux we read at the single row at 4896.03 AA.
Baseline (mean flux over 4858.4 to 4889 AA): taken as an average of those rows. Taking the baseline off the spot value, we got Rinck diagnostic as -1.7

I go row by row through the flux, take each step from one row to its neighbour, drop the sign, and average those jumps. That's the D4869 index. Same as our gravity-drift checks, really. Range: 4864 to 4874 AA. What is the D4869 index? 2.90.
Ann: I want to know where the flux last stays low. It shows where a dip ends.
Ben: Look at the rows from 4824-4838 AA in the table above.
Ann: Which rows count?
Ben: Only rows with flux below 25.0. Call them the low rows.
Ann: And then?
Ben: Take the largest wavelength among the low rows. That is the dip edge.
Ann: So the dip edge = 4837.76 AA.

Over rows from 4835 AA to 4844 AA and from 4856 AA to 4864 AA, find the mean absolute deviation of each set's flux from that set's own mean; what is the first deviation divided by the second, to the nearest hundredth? 1.75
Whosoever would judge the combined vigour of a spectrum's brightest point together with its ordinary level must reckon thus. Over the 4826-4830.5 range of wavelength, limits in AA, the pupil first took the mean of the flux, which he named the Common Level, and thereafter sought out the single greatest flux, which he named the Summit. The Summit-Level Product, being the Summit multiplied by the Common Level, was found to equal 724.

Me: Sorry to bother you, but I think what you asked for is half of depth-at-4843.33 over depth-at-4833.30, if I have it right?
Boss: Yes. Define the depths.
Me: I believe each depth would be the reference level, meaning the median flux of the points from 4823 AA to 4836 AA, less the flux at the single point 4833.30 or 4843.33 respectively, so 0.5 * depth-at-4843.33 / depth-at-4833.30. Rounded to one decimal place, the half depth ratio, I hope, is 0.9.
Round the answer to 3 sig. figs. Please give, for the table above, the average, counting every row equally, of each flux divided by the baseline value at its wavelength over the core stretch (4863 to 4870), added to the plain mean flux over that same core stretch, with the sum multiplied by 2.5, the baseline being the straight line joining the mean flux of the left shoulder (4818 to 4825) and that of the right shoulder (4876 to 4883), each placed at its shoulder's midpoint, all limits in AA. 61.1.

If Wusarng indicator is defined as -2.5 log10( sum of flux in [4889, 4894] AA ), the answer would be -5.28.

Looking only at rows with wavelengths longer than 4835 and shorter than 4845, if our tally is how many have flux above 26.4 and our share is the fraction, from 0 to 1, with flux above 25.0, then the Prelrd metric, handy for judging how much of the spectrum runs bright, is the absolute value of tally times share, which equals 2.7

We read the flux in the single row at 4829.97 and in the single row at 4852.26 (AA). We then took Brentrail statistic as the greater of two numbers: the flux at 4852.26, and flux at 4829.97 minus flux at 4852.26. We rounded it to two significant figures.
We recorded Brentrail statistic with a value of 26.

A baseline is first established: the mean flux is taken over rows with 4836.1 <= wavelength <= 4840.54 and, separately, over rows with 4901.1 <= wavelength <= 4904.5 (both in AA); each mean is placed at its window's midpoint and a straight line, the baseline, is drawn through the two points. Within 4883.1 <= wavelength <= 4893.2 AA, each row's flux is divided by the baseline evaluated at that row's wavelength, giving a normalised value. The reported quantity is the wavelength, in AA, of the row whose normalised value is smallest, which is 4887.02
